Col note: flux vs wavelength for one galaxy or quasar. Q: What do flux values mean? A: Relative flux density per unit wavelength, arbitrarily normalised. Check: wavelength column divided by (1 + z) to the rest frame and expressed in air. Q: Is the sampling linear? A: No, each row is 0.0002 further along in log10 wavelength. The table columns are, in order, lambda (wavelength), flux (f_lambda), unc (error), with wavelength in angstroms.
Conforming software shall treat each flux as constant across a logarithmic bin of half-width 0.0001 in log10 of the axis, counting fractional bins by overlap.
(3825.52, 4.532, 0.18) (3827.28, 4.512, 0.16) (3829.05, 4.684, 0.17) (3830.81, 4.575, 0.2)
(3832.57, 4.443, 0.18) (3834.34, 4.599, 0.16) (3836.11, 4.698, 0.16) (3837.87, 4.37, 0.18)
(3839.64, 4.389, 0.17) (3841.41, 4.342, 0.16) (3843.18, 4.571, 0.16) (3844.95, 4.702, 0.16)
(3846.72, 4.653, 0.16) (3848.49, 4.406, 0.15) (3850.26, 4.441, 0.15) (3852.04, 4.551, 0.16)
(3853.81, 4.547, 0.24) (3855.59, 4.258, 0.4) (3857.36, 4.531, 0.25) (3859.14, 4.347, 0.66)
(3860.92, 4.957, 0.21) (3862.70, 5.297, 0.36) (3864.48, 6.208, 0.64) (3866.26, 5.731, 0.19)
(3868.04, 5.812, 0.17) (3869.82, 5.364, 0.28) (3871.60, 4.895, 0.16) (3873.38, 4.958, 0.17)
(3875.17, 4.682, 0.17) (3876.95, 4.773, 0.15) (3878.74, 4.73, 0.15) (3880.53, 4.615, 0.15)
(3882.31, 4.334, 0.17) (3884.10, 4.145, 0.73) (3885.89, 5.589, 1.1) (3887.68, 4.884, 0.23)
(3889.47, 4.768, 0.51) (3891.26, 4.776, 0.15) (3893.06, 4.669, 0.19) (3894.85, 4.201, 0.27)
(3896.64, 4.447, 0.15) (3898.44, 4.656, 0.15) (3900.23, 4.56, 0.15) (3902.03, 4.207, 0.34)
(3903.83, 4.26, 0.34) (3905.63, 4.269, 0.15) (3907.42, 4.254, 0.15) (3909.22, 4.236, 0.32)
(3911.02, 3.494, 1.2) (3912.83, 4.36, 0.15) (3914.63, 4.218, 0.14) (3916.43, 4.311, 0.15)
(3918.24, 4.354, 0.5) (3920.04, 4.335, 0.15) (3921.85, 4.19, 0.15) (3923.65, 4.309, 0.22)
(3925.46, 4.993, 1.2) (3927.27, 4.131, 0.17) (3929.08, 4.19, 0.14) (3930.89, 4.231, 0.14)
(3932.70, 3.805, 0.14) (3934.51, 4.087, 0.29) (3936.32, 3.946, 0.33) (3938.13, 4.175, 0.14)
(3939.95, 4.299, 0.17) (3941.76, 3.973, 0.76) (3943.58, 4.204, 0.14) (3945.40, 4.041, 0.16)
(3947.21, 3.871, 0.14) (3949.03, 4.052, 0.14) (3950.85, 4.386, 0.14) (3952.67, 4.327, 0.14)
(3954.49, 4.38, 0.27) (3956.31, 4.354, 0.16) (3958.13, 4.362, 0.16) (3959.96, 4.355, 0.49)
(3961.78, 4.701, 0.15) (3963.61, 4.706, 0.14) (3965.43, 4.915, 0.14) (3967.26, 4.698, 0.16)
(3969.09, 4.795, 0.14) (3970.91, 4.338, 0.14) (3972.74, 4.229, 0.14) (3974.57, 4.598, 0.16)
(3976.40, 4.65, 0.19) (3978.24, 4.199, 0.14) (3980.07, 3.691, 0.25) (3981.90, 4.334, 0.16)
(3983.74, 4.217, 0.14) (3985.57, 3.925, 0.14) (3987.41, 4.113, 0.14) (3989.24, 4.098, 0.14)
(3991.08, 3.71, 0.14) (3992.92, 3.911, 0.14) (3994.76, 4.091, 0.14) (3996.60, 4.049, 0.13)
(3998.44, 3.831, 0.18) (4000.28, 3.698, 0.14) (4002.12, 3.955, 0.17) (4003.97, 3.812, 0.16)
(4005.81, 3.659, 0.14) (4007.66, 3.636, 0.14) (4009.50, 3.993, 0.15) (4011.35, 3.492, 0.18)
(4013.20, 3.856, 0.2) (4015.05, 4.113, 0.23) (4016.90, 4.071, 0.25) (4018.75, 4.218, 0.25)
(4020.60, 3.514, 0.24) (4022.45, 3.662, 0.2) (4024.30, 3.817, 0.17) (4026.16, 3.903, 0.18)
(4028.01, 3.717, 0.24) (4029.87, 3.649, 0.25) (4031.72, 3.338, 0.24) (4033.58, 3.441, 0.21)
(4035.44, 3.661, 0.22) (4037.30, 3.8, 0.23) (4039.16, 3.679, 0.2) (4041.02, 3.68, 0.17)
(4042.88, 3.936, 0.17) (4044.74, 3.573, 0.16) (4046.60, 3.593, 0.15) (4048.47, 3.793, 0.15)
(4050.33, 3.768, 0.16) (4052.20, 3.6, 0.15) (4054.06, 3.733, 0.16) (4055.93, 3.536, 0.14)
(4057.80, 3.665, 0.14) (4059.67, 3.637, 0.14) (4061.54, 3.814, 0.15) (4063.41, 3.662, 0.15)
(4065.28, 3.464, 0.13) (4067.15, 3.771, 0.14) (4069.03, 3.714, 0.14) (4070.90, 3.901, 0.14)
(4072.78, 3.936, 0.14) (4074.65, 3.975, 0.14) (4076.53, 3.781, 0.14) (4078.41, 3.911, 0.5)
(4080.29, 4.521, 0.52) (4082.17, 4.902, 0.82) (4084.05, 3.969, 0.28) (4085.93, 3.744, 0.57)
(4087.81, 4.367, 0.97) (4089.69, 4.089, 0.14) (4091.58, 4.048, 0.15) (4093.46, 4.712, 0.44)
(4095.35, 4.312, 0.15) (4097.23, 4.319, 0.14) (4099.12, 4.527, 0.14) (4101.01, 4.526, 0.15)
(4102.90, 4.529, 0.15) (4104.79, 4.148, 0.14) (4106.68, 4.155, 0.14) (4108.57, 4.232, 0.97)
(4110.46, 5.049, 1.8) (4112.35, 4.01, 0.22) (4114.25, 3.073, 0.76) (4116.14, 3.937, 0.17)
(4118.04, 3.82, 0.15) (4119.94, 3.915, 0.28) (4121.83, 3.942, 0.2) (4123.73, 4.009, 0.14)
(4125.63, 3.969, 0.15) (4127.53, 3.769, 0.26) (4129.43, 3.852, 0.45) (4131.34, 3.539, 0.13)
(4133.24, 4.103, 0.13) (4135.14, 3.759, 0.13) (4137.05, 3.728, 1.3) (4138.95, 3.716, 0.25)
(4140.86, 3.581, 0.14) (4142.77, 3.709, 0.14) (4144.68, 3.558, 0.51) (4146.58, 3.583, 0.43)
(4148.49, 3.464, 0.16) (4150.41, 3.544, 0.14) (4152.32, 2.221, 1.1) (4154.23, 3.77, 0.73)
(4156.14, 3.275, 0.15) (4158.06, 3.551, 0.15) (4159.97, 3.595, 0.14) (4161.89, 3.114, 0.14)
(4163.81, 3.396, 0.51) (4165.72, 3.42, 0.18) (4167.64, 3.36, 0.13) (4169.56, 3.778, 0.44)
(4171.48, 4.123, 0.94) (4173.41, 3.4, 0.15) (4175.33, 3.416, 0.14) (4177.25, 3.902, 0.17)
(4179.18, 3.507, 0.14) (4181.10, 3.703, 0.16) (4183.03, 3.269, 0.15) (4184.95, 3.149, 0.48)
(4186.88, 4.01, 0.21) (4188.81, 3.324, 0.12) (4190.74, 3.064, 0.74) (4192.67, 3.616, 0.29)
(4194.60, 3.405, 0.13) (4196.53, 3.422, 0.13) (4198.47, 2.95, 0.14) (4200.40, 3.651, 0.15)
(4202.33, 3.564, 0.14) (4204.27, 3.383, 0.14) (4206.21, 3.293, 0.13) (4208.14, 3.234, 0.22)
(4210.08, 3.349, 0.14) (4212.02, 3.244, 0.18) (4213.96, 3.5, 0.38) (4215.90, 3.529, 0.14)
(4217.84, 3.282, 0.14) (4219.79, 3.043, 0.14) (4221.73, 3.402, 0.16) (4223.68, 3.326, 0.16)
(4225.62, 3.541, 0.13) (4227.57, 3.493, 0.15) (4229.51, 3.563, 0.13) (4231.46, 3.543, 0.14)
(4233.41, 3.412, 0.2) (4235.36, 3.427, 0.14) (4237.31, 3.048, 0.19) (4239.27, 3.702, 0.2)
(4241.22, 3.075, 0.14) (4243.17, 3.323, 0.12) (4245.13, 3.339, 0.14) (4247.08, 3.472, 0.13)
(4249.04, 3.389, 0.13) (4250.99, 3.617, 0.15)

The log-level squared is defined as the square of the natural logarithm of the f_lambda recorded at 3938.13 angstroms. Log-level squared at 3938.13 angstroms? 2.04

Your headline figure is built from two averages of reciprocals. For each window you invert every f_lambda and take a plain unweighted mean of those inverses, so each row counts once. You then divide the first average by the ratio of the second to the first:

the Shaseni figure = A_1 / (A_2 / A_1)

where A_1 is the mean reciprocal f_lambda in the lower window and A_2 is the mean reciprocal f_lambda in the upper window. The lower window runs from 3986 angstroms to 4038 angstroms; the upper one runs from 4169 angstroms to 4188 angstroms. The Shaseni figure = 0.25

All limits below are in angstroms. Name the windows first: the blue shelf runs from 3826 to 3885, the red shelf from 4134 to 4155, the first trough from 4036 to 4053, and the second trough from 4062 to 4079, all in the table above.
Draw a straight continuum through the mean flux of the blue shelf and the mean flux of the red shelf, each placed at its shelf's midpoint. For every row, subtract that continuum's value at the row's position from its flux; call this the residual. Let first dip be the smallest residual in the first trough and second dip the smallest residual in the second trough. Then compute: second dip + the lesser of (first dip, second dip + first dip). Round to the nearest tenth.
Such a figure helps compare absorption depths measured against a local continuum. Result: -1.1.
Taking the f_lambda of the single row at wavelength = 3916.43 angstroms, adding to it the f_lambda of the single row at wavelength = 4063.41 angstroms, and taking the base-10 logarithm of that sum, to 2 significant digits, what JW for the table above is 0.90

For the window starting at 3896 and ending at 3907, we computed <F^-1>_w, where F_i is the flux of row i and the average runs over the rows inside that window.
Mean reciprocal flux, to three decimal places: 0.228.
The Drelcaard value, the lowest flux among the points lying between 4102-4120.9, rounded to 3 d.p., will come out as 3.073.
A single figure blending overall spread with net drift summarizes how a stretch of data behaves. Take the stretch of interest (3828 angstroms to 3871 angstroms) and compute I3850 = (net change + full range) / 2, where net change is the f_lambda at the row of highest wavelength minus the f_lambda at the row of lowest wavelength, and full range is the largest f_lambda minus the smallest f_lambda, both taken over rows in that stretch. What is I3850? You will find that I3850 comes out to 1.3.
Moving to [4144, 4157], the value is 0.6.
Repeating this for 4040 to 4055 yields 0.2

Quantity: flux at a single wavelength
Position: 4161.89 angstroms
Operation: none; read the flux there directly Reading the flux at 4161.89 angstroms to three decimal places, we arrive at 3.114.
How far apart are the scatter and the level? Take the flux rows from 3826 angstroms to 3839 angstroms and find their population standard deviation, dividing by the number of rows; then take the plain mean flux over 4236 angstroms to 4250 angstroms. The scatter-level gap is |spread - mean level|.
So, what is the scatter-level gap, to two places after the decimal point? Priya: 3.22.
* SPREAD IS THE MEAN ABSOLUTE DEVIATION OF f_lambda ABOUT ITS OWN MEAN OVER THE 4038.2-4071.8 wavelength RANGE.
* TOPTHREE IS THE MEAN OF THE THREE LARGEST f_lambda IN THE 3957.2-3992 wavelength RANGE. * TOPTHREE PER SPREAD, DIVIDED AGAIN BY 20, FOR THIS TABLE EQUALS 2.5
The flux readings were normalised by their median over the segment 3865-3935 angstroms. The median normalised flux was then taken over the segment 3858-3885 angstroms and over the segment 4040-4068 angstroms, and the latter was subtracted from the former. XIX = 0.28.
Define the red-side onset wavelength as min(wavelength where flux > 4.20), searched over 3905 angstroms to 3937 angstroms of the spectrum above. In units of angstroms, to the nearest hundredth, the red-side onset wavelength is 3905.63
